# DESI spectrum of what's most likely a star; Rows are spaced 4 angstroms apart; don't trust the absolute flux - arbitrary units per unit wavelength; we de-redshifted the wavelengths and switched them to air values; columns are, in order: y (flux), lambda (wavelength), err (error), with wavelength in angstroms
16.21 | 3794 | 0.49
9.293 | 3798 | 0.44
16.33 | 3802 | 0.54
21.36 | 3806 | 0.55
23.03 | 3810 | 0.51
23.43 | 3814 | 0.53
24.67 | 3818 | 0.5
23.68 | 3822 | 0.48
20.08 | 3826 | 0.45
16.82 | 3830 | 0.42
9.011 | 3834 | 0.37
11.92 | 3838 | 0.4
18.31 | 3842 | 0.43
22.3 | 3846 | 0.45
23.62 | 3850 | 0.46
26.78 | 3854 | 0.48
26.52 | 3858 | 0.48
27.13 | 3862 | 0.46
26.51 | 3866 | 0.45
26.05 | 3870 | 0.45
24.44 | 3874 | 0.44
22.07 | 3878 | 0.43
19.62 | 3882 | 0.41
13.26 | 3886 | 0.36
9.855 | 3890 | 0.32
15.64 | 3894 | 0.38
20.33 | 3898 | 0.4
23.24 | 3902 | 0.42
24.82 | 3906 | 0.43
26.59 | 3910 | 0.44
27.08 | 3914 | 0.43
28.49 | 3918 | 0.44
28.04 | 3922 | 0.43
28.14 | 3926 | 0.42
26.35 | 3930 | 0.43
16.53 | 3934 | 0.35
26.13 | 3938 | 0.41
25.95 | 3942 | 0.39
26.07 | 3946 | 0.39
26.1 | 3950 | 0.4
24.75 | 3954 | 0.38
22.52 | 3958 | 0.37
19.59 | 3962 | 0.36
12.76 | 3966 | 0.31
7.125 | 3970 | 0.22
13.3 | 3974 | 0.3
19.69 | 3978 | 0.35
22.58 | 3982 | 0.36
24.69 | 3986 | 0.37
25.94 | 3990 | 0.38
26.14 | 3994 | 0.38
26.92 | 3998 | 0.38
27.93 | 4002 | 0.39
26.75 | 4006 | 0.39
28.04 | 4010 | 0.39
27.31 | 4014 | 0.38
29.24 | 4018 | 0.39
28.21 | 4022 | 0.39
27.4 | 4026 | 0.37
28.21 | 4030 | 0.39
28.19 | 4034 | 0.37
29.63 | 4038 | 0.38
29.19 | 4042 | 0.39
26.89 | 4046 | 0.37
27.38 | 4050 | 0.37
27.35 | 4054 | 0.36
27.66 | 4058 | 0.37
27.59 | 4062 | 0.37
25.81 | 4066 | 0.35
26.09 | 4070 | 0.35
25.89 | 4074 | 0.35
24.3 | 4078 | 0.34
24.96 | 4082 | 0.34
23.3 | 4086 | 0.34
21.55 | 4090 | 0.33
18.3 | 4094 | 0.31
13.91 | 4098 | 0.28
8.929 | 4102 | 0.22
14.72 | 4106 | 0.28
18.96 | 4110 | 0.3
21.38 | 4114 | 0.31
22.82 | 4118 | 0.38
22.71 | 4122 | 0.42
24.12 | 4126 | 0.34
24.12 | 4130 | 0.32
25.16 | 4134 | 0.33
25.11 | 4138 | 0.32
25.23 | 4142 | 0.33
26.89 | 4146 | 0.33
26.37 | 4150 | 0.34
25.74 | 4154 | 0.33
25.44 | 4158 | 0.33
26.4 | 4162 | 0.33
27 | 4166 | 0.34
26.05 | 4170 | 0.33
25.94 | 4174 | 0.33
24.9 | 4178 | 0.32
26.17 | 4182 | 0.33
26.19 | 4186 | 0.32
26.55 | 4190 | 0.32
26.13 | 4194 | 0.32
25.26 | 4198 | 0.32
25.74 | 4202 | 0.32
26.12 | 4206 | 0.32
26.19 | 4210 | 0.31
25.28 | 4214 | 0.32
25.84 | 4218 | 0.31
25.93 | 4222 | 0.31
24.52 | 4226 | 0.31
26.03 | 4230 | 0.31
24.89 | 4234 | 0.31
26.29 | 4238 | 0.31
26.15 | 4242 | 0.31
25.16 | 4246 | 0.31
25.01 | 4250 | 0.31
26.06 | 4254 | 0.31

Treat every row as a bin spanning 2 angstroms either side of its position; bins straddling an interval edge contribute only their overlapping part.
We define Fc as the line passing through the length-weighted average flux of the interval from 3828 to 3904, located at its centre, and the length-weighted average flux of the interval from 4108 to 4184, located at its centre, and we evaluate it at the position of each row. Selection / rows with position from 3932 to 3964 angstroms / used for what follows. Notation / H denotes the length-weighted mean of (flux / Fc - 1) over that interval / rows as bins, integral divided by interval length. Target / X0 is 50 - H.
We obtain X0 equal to 49.9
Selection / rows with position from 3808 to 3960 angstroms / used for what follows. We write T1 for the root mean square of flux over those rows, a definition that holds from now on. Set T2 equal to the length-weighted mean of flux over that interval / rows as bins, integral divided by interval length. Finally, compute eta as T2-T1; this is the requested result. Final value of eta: -0.6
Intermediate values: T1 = 23.1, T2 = 22.5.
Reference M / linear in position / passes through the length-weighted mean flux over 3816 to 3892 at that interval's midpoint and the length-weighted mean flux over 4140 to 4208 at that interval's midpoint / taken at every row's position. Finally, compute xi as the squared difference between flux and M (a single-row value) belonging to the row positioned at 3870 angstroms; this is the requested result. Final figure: 26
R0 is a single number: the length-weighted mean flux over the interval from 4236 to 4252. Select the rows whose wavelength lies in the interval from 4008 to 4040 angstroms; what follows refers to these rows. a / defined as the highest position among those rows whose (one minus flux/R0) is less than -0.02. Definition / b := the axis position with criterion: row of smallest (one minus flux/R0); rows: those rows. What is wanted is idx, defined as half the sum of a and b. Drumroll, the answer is 4038 angstroms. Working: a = 4038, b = 4038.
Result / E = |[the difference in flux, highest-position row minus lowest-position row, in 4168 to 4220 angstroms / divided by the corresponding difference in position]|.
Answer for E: 0.00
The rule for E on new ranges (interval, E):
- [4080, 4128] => 0.02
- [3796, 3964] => 0.06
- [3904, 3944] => 0.03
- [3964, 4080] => 0.10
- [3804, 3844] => 0.08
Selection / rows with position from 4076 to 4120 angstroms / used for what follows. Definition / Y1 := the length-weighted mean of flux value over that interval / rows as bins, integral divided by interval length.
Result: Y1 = 19.4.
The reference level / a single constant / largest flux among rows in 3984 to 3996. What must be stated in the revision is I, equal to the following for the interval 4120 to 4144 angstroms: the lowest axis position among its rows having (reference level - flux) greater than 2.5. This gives 4122 angstroms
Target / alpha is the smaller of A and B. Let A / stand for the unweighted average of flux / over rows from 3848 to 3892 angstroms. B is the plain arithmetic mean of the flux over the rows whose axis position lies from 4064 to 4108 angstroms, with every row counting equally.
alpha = 20.7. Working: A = 22.4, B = 21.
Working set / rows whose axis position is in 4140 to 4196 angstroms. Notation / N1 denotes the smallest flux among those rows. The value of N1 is 24.9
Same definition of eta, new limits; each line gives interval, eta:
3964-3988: -1.1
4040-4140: -0.5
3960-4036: -0.8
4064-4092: 0.0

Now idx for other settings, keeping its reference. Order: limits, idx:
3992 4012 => 4010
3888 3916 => 3914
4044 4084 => 4060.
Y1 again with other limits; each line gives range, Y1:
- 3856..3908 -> 21.5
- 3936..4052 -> 24.6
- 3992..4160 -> 24.8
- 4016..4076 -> 27.6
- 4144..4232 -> 25.9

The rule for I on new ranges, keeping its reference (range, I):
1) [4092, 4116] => 4094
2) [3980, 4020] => 3982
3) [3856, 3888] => 3878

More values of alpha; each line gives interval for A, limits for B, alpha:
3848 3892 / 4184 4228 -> 22.4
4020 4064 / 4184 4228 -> 25.8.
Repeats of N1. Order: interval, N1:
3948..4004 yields 7.125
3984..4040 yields 24.69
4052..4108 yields 8.929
